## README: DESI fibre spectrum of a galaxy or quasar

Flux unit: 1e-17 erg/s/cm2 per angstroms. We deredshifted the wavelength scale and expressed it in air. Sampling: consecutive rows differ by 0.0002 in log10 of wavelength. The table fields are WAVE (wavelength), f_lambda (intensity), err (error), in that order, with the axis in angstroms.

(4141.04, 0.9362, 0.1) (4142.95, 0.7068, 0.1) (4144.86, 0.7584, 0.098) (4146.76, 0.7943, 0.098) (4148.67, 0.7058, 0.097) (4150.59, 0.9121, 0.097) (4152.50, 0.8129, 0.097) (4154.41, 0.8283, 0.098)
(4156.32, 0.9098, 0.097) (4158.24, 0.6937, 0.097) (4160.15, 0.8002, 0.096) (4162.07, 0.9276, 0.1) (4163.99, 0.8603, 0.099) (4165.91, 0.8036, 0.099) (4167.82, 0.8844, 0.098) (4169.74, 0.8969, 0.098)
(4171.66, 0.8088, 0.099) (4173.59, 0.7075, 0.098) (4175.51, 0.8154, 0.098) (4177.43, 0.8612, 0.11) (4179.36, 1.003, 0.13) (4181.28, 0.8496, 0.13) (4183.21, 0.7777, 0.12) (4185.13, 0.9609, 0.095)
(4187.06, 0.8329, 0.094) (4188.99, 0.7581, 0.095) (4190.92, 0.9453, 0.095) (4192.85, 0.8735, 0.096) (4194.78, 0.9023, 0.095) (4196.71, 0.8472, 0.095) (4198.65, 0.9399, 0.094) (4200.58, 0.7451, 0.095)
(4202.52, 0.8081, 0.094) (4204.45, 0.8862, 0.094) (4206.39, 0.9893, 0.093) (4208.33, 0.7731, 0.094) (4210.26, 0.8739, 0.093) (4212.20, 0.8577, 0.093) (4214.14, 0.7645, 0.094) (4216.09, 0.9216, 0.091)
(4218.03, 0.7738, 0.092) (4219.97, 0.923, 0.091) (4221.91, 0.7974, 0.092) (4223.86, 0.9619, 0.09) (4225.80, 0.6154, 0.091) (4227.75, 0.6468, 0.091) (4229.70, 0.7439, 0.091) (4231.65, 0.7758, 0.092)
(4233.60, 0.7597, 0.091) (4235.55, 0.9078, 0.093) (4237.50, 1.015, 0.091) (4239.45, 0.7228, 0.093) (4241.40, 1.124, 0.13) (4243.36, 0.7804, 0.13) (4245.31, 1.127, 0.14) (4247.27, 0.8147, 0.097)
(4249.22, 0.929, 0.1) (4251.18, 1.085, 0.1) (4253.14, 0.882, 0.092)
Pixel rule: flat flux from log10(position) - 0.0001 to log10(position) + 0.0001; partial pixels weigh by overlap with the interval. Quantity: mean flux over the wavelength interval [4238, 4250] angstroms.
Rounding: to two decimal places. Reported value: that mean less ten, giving -9.08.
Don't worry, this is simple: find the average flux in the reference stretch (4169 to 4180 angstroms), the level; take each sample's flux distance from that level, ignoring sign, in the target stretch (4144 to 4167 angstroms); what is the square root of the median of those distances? 0.24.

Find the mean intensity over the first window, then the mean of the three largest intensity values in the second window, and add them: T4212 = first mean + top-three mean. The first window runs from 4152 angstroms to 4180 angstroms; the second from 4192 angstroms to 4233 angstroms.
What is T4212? 1.80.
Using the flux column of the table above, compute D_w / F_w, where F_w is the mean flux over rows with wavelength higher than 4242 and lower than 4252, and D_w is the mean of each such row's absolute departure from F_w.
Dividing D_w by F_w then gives 0.134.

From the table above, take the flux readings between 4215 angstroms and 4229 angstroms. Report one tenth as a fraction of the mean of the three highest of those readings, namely 0.107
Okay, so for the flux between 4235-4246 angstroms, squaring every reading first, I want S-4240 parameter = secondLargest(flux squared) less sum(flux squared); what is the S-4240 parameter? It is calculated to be -4.26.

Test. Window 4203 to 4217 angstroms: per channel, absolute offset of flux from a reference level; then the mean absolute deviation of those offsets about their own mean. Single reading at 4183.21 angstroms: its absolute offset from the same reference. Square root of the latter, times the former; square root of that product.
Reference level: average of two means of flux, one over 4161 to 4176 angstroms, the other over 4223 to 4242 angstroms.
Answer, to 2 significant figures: 0.084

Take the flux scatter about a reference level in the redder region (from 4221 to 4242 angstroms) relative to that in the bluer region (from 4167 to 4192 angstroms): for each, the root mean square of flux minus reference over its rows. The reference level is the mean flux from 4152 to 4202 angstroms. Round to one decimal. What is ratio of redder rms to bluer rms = 1.9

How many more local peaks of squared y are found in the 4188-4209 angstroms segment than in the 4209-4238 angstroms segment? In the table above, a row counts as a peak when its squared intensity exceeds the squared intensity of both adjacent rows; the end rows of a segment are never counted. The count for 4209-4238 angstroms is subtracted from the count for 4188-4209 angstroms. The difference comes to 0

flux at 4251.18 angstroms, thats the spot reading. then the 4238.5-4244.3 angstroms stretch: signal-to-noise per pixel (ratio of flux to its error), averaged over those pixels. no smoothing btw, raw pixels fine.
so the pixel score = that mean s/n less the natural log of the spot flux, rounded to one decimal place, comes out 7.4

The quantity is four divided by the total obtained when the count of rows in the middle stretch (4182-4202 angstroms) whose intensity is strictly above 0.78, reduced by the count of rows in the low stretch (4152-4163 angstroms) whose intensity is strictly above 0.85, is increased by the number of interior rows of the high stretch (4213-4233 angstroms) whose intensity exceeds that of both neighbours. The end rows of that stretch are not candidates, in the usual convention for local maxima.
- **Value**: 0.50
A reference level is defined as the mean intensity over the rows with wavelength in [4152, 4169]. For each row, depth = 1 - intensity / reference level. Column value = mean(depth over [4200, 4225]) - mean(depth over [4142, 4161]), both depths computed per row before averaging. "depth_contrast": -0.071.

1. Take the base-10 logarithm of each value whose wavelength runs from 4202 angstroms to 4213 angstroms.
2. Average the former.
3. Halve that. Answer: -0.032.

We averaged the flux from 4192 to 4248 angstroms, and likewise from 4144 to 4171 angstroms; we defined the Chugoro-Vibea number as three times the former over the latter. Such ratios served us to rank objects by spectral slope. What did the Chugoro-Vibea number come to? 3.08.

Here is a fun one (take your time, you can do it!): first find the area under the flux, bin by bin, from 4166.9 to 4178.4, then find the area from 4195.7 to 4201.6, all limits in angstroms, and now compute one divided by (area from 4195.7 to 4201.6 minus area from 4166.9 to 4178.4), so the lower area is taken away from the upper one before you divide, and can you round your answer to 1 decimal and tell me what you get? -0.2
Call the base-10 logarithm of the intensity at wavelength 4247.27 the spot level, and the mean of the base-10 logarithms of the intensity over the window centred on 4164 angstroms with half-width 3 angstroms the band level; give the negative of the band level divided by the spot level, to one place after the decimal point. -0.7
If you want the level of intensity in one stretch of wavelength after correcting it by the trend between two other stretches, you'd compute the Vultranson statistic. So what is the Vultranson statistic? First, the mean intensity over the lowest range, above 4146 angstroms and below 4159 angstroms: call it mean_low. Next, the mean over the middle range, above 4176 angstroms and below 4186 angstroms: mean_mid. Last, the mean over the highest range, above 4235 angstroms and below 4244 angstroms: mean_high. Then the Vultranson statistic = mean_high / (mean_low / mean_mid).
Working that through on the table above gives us 1.00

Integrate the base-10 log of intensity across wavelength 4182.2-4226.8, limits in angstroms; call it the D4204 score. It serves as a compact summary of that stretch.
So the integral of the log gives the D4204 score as -3.3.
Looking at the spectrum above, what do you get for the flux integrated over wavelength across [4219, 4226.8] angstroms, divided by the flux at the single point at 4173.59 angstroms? 9.1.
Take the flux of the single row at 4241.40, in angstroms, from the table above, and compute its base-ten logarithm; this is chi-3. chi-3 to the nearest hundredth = 0.05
